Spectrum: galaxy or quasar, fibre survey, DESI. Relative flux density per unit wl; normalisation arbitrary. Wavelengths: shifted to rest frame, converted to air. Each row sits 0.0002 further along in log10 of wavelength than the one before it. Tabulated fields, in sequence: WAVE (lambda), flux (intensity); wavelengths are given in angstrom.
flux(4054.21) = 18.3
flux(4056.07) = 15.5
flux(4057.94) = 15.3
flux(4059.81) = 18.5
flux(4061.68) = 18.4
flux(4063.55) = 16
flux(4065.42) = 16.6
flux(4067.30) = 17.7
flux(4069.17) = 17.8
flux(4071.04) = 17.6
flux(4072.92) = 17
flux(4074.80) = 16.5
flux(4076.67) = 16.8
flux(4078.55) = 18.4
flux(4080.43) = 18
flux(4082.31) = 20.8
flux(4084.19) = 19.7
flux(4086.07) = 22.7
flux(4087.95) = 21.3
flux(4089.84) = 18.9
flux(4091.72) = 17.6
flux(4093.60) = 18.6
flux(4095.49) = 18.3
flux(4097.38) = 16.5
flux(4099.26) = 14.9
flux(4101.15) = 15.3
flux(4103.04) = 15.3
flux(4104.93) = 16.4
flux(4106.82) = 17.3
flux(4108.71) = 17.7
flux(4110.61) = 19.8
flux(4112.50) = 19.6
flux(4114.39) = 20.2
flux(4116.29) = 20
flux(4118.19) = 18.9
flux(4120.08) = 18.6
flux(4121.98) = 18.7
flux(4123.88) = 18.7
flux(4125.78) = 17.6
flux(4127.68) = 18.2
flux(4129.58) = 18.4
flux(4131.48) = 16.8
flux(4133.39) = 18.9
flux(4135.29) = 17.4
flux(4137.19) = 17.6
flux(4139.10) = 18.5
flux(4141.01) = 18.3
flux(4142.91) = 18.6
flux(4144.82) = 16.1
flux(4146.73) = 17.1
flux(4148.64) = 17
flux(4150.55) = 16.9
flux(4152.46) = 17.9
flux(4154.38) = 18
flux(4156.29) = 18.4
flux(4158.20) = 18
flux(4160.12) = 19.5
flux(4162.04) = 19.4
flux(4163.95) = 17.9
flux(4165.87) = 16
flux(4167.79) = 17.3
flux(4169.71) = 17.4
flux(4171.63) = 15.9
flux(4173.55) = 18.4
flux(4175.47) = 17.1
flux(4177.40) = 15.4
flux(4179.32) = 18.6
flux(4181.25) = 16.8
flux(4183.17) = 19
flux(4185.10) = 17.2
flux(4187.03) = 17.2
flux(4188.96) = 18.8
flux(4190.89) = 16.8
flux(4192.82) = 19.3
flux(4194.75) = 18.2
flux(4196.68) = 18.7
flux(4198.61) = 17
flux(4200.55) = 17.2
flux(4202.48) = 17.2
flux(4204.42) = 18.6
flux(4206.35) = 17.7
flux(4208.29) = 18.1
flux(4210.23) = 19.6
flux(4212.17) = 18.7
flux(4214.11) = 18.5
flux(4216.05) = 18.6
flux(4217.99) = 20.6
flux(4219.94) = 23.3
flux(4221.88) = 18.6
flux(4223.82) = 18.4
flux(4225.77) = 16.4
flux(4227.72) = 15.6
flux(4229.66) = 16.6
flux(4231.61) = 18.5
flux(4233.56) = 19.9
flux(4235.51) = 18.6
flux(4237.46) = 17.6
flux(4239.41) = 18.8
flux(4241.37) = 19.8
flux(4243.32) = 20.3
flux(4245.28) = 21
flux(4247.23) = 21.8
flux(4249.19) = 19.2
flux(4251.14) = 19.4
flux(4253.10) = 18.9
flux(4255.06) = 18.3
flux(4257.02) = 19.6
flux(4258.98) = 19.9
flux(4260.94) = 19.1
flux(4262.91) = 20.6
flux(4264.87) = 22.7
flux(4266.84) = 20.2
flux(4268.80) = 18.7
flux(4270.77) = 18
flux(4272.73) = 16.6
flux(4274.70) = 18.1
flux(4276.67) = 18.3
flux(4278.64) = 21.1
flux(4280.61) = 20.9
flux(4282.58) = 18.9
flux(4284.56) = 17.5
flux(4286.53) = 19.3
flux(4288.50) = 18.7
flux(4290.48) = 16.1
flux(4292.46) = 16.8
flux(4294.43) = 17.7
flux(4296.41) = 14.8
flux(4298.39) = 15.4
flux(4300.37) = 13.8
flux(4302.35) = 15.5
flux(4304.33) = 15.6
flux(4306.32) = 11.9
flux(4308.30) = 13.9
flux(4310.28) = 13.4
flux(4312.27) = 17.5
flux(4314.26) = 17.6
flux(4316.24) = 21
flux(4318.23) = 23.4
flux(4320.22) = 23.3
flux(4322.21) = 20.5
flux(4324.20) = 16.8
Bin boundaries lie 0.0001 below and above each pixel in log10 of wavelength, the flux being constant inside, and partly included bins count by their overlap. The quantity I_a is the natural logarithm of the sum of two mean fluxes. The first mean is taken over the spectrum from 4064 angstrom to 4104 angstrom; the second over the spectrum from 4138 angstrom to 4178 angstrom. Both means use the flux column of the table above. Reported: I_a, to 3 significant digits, 3.57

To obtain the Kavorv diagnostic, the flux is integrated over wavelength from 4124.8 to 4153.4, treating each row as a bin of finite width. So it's 506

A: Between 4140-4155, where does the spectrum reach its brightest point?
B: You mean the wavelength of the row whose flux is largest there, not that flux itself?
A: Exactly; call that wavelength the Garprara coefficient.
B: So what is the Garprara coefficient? 4142.91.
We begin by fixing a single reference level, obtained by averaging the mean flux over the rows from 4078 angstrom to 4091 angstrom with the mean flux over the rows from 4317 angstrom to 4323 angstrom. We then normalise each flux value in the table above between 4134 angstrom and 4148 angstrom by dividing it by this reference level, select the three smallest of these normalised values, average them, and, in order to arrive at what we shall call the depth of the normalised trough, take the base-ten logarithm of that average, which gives -0.10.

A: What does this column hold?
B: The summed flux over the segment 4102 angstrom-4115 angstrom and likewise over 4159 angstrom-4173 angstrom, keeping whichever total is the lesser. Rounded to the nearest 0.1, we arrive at 123.4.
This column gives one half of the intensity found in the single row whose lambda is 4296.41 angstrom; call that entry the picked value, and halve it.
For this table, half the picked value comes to 7.4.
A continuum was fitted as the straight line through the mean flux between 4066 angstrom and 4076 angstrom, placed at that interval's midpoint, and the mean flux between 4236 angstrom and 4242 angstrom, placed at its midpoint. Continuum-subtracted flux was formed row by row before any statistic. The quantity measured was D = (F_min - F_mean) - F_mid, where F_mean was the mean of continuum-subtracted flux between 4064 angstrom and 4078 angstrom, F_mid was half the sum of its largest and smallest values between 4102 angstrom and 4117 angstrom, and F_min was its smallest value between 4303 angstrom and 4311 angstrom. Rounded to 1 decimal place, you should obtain -7.3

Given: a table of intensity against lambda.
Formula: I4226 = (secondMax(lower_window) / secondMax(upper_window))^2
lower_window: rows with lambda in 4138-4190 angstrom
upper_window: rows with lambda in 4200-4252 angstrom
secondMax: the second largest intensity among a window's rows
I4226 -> 0.79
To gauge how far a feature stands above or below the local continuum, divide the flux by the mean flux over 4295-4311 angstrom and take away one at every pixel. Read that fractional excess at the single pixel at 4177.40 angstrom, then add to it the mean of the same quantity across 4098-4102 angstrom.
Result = 0.13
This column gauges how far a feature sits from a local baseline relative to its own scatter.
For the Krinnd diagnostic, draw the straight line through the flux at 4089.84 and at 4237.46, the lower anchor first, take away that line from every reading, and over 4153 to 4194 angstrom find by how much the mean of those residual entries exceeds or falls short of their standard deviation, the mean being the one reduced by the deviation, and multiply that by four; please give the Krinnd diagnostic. -6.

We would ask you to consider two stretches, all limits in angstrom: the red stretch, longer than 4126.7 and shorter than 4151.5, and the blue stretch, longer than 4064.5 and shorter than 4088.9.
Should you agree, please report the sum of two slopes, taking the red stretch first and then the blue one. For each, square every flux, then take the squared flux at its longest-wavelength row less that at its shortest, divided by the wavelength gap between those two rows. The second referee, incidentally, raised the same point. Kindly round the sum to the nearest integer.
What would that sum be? 6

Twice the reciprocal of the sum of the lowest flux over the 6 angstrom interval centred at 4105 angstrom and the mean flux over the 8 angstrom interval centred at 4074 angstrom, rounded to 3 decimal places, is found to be 0.062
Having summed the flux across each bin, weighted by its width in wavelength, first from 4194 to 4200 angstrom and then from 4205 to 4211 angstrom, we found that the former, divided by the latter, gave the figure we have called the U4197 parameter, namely 0.97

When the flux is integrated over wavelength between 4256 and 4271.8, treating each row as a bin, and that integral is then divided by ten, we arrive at 31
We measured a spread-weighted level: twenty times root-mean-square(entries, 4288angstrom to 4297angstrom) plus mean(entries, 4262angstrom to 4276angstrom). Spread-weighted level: 357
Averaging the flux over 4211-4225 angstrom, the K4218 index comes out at 19.5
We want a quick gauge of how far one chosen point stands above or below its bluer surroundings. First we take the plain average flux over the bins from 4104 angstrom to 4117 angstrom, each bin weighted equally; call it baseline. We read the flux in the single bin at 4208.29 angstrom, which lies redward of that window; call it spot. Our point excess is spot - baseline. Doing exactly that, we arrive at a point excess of -1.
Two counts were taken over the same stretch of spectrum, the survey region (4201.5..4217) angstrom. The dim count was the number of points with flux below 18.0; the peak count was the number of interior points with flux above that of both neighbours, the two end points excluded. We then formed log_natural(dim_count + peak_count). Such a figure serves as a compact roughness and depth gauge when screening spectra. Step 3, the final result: 1.39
